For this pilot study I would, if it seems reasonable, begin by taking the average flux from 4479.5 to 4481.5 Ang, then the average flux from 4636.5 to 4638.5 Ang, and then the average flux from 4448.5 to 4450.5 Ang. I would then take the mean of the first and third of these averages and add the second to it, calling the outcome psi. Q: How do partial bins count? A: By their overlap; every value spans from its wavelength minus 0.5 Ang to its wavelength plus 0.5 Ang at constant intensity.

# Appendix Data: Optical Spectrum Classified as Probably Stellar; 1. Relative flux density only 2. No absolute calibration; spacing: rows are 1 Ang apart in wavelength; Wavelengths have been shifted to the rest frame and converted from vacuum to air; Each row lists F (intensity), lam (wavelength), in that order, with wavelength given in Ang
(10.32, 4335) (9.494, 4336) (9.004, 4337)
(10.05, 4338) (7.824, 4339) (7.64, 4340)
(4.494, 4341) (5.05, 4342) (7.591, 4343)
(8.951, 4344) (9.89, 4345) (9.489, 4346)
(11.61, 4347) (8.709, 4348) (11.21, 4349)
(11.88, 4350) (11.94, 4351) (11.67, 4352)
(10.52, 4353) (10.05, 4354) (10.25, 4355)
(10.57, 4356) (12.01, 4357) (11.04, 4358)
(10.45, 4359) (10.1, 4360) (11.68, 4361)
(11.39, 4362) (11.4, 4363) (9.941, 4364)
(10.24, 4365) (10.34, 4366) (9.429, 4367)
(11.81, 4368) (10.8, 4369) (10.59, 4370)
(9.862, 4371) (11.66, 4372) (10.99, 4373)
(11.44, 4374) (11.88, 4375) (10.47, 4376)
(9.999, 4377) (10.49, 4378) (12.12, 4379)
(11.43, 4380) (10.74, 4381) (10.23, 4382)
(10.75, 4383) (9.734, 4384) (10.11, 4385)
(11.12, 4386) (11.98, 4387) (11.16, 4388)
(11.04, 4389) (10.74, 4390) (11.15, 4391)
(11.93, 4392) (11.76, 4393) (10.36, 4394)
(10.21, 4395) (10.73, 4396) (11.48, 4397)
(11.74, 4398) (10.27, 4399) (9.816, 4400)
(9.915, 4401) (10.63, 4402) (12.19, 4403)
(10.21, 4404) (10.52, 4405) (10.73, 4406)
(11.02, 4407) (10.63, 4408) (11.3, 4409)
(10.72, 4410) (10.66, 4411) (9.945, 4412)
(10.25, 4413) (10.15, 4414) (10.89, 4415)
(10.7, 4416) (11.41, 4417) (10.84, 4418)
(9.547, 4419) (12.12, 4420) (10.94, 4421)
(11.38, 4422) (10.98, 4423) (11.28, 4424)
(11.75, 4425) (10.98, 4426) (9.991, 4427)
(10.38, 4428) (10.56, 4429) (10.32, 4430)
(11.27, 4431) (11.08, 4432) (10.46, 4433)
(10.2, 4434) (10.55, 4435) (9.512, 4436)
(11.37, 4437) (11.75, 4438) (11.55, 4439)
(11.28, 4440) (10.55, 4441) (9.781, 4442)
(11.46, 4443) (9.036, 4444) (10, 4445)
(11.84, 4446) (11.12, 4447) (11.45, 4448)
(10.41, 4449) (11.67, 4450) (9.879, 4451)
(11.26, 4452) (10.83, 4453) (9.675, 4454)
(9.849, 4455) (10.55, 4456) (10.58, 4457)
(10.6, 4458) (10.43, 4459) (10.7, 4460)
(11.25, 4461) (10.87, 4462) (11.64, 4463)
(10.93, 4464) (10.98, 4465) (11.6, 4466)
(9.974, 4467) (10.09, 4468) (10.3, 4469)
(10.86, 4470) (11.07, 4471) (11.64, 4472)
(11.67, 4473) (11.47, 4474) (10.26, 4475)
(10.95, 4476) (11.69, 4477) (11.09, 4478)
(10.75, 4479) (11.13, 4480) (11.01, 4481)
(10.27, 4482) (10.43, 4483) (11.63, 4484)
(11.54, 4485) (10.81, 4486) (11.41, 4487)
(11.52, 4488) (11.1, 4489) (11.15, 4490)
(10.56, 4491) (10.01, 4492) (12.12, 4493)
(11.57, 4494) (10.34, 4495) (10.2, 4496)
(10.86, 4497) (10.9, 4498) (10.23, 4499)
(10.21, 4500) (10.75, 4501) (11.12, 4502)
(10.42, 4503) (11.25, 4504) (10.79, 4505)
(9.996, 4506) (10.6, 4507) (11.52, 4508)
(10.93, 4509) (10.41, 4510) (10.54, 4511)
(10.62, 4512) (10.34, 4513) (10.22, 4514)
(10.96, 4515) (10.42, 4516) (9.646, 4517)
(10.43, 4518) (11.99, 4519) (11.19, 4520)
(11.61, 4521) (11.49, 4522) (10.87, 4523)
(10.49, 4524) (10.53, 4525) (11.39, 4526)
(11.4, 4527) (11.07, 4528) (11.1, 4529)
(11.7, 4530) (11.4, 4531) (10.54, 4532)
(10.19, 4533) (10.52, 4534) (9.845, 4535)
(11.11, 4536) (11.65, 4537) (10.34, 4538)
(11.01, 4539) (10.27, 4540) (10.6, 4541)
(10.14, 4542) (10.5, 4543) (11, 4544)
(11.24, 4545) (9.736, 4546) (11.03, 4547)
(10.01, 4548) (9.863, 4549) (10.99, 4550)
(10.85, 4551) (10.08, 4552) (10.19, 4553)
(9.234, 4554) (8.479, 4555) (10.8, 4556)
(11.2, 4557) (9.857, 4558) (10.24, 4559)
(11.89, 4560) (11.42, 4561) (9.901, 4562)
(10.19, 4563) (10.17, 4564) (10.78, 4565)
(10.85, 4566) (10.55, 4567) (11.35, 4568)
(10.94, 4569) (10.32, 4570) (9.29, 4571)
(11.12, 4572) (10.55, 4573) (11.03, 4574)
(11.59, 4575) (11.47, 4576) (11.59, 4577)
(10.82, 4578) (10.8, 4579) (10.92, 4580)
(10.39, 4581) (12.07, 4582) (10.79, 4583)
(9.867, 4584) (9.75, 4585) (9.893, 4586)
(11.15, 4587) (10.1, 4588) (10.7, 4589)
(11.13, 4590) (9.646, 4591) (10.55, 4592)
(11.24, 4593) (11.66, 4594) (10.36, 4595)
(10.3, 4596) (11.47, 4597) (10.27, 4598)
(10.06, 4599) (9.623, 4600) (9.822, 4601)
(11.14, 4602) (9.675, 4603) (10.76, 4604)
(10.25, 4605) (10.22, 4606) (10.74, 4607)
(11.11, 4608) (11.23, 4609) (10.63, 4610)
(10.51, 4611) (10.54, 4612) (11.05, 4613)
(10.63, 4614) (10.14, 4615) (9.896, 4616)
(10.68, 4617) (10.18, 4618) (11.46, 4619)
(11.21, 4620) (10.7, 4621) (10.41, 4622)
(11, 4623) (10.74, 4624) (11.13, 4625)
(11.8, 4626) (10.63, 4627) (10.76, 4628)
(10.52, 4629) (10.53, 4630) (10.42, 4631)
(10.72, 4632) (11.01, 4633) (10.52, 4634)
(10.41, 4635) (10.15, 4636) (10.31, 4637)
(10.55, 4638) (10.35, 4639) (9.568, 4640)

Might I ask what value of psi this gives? 21.5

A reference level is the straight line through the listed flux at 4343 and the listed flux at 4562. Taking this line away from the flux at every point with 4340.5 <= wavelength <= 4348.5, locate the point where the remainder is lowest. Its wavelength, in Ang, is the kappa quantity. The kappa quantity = 4341 Ang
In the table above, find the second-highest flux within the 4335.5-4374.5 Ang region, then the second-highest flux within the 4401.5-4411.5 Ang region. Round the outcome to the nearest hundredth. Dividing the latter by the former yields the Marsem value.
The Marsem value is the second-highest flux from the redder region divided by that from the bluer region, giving 0.95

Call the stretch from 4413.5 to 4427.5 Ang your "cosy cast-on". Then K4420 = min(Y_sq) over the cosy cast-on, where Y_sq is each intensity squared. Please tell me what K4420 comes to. 91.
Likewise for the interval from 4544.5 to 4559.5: 72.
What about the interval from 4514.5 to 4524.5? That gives 93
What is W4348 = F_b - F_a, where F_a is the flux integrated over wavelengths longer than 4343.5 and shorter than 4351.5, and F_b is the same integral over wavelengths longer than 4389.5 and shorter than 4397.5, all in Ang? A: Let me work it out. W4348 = 5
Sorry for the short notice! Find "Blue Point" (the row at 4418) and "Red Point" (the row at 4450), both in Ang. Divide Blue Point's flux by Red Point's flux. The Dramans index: 0.93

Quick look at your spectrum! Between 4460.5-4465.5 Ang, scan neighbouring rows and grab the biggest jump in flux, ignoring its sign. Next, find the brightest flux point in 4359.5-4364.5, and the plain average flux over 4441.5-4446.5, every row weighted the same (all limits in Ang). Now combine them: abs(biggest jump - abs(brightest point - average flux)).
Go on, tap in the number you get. 0.49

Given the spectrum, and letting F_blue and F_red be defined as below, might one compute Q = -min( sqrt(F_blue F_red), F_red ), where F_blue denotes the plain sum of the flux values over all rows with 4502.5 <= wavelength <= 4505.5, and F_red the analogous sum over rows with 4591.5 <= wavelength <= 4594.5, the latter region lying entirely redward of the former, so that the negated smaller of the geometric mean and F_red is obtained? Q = -33.0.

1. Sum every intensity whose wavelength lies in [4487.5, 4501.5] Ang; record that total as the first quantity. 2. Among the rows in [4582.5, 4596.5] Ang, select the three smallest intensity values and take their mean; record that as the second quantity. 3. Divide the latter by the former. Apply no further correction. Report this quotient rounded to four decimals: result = 0.0644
